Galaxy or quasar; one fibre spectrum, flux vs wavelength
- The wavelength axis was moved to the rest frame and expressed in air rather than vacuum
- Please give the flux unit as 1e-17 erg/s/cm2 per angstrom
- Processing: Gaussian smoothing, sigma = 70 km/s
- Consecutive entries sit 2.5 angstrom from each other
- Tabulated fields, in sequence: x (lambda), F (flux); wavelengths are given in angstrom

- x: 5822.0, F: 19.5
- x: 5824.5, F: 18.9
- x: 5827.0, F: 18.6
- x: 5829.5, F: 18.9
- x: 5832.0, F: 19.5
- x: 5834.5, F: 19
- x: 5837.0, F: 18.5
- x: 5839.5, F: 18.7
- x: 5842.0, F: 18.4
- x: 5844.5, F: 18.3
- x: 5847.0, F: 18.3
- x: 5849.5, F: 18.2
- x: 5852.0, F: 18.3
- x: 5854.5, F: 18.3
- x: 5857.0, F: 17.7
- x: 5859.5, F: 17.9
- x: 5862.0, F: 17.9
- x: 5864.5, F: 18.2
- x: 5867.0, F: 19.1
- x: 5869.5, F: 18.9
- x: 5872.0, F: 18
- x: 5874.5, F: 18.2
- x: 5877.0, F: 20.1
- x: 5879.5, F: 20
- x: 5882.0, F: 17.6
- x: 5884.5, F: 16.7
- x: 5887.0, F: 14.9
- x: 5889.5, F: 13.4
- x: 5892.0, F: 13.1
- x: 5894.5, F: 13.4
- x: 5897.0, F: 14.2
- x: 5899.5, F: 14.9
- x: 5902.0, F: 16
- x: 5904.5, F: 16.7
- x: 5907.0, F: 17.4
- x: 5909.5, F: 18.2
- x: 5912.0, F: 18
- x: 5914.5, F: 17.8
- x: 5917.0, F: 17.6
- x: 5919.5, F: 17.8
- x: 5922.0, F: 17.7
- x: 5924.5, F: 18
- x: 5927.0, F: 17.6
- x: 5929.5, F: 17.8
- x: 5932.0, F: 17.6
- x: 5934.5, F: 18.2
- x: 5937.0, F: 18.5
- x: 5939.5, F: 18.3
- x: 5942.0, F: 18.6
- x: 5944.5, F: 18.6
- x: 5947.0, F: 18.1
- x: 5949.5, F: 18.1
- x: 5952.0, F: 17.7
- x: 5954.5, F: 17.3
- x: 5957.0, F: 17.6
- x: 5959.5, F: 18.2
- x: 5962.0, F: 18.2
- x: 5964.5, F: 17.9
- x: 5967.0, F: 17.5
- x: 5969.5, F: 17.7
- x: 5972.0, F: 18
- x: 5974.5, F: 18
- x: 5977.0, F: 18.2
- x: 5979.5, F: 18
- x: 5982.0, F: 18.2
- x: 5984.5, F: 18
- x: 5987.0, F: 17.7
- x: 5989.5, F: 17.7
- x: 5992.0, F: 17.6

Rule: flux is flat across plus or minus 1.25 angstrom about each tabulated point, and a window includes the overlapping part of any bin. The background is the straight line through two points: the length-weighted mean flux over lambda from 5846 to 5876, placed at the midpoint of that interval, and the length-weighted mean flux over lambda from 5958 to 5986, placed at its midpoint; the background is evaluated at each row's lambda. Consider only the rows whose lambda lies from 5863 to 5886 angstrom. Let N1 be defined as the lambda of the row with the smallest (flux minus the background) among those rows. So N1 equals 5884.5 angstrom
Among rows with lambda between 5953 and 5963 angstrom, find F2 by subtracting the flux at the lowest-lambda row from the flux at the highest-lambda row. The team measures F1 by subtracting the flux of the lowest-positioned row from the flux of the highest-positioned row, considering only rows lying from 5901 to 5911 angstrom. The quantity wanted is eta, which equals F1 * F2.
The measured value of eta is 2.0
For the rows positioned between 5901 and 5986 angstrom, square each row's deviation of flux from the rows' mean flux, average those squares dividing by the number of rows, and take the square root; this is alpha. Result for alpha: 0.50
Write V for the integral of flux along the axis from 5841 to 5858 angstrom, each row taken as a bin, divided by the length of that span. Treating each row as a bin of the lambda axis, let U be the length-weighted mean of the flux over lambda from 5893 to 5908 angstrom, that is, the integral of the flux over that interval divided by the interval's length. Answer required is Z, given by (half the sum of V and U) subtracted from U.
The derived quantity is -1.4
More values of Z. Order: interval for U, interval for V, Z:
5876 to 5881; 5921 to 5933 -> 1.1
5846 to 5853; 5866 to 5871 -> -0.3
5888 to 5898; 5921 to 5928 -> -2.1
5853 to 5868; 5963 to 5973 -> 0.2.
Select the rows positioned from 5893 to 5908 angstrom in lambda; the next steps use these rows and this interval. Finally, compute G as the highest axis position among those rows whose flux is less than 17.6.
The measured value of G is 5907.0 angstrom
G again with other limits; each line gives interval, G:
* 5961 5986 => 5967.0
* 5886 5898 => 5897.0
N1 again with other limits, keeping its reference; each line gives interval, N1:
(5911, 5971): 5954.5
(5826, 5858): 5857.0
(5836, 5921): 5892.0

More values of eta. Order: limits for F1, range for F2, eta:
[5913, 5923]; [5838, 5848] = 0.0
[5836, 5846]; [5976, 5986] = 0.0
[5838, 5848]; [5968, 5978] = -0.2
